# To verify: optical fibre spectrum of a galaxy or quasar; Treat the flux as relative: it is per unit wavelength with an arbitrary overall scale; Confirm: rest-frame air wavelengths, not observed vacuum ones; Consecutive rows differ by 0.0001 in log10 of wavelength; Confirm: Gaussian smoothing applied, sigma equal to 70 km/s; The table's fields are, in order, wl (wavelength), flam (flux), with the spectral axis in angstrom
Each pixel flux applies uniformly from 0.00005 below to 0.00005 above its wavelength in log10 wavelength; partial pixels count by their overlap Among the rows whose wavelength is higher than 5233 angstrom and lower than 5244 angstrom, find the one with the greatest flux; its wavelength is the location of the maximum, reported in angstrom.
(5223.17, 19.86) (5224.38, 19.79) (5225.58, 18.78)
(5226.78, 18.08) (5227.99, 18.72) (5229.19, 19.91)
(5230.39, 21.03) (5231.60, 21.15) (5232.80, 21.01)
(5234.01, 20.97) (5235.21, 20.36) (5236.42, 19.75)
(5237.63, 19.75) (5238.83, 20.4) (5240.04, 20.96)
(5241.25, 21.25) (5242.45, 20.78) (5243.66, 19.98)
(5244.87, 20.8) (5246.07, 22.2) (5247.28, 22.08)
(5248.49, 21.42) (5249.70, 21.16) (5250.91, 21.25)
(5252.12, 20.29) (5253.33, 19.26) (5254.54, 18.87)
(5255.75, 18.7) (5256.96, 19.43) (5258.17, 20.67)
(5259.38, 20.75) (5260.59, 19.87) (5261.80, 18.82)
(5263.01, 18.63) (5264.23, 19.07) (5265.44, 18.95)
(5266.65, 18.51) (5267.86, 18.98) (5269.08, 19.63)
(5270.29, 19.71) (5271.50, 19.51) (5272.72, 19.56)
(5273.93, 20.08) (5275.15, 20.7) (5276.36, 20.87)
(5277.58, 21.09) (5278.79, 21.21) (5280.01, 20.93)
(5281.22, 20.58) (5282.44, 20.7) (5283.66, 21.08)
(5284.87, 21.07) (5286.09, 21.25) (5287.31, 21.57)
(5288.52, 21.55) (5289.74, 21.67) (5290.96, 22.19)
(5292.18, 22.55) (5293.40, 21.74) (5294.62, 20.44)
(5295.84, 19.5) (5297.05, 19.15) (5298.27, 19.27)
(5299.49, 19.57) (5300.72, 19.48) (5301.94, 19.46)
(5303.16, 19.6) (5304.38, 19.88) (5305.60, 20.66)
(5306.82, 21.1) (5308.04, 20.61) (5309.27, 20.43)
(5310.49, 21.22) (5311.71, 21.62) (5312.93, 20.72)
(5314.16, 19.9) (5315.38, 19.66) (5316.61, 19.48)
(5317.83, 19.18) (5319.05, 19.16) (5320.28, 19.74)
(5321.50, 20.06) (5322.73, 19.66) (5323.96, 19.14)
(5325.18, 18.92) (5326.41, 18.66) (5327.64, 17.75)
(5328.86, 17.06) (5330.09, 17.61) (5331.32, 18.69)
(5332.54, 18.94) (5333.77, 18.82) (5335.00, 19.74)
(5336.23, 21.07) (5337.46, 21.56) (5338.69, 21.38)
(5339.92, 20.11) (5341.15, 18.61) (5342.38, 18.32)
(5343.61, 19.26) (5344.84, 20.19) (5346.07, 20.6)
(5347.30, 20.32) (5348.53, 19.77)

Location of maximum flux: 5241.25 angstrom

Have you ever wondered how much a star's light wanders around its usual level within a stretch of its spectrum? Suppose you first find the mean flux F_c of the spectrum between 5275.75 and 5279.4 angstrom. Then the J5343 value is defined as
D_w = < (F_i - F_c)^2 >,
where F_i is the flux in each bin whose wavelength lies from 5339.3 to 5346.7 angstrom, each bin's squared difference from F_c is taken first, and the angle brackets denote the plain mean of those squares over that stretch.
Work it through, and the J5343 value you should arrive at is 3.1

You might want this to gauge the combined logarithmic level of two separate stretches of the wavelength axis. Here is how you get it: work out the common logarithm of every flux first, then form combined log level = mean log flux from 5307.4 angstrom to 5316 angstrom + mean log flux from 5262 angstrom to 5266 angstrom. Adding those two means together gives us 2.59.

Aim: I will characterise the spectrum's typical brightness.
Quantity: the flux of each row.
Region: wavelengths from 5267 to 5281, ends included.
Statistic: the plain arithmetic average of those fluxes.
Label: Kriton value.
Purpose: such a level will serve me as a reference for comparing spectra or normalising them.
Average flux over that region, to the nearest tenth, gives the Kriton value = 20.2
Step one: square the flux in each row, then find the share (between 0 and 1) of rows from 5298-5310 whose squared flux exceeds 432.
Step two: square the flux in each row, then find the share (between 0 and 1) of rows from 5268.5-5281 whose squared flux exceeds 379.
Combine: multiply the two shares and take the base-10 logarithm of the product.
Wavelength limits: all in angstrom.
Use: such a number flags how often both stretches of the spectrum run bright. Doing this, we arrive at -1.0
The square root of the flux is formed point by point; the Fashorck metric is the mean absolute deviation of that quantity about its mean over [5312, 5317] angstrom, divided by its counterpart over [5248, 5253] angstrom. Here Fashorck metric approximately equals 1.1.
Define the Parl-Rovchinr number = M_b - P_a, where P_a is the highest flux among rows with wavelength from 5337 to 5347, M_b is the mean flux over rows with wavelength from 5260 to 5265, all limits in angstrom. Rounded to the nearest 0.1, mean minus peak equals -2.5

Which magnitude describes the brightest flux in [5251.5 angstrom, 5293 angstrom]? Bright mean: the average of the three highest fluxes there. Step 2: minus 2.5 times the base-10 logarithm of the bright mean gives -3.36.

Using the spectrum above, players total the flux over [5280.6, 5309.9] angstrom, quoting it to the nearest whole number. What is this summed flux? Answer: 495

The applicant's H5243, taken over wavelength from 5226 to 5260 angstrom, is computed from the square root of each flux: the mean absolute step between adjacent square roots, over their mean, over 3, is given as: 0.0046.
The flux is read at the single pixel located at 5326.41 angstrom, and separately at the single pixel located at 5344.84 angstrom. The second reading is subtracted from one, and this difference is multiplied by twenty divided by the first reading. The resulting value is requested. -20.6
